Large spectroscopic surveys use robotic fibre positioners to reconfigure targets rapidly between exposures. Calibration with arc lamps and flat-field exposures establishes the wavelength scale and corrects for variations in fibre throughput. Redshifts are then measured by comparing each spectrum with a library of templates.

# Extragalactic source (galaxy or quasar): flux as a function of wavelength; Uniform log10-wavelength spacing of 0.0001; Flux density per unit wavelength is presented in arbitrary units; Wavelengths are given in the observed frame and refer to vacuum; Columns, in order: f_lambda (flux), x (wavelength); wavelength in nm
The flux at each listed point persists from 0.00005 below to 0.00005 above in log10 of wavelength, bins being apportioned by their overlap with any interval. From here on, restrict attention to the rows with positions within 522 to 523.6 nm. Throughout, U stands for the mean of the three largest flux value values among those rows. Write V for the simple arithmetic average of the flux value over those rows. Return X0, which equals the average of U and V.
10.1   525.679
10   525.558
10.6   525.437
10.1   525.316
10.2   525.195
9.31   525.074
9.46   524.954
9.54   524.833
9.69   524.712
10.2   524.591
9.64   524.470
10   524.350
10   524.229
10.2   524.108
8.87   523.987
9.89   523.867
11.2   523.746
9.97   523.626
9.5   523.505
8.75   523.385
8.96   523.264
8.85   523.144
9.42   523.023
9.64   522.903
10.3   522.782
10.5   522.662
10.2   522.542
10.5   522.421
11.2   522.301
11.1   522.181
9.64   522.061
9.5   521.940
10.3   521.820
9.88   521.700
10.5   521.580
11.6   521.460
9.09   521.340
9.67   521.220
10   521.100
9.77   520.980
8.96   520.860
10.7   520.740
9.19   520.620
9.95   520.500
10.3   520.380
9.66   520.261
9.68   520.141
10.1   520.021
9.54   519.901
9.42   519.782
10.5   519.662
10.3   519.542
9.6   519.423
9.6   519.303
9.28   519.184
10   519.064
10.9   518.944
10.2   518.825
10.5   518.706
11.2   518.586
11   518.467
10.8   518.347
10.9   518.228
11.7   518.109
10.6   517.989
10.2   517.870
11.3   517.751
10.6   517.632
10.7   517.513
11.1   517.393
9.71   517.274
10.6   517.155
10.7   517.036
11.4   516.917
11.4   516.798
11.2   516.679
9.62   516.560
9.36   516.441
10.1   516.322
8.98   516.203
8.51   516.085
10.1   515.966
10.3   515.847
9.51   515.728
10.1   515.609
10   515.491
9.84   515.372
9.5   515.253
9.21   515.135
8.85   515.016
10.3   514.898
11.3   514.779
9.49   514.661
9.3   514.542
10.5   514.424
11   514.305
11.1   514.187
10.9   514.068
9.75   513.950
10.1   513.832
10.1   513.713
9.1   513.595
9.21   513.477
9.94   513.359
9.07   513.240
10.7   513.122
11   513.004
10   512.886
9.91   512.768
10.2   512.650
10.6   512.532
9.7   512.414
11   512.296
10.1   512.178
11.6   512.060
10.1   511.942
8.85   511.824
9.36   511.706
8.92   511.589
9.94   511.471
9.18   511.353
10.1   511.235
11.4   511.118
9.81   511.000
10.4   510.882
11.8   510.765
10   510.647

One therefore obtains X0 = 10.4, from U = 10.9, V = 9.9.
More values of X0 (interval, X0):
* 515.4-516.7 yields 10.2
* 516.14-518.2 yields 11.0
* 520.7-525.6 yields 10.6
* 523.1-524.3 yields 10.0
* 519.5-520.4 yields 10.2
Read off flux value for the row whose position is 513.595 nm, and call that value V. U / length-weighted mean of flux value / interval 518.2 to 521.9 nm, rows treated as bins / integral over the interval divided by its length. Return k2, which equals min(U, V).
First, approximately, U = 10.1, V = 9.1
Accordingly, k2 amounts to 9.1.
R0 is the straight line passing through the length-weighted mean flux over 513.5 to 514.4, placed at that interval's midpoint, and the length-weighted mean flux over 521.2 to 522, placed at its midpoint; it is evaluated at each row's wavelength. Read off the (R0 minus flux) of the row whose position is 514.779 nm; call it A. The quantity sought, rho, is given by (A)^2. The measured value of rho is 1.13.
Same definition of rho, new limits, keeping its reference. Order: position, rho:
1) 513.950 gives 0.25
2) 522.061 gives 0.21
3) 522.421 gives 0.17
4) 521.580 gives 0.16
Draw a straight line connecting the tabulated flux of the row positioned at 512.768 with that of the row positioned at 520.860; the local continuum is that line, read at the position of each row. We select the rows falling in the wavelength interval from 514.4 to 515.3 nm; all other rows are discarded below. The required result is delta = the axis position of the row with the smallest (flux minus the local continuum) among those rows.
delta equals 515.016 nm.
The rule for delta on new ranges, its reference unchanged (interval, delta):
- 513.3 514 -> 513.595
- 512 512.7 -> 512.414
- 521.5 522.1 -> 521.940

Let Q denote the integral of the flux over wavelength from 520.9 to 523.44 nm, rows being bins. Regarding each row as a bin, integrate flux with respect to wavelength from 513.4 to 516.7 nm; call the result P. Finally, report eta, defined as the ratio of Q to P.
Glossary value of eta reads 0.8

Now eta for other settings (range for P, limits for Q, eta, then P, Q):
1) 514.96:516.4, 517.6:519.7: 1.6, 14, 22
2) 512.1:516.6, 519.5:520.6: 0.2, 45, 11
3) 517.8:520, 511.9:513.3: 0.6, 23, 14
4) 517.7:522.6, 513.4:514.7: 0.3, 50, 13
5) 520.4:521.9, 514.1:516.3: 1.5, 15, 22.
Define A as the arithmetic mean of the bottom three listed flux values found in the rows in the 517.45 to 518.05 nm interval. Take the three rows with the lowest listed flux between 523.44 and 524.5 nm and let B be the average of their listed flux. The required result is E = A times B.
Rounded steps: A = 10.5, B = 9.3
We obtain 98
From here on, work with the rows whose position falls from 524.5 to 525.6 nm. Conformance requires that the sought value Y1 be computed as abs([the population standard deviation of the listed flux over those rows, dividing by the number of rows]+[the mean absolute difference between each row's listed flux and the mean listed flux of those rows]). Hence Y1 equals 0.8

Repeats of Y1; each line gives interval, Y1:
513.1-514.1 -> 1.2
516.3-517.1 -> 1.5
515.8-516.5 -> 1.3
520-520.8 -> 0.8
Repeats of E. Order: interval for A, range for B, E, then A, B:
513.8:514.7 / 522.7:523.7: 84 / 9.5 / 8.9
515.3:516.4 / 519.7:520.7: 84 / 9.0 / 9.4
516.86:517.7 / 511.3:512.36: 93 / 10.3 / 9.0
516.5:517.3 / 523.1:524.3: 88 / 10.0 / 8.8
